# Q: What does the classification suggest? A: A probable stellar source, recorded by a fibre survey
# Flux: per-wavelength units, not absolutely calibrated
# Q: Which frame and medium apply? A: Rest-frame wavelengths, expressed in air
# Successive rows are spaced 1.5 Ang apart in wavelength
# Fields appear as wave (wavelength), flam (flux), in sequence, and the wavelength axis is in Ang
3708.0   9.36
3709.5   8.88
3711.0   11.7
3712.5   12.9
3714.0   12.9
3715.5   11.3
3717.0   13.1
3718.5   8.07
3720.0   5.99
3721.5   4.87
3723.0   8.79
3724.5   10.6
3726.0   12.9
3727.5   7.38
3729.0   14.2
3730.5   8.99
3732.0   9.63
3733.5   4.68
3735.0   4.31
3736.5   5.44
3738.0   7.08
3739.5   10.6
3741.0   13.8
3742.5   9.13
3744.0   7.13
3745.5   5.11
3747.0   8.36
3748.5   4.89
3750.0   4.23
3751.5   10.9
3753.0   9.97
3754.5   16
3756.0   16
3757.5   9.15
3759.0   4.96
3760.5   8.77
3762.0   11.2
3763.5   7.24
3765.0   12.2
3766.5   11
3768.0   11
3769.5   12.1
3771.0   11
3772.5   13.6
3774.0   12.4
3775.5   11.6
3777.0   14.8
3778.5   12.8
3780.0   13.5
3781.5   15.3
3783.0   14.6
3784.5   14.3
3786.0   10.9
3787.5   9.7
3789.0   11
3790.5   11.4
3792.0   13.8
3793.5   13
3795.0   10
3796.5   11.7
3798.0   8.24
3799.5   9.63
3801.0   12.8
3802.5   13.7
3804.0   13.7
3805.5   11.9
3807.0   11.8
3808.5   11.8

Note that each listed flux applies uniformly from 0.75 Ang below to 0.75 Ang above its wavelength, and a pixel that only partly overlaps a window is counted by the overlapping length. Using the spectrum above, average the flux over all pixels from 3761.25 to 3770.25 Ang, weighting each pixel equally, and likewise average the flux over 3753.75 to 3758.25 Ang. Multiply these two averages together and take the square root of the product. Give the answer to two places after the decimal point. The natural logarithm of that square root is 2.50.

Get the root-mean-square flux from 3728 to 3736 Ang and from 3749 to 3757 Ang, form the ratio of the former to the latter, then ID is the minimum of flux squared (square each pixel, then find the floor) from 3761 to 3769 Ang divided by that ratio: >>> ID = 70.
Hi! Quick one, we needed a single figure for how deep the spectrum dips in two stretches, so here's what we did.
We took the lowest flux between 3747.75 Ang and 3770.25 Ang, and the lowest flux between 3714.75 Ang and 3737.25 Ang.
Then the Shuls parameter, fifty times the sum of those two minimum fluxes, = 427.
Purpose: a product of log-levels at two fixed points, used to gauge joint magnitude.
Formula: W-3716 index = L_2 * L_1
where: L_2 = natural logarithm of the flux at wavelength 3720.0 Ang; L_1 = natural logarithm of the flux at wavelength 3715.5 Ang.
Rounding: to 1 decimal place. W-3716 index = 4.3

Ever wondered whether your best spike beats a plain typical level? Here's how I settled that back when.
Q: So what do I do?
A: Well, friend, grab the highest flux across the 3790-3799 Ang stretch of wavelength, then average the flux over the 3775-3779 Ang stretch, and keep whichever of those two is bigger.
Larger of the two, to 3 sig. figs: 13.8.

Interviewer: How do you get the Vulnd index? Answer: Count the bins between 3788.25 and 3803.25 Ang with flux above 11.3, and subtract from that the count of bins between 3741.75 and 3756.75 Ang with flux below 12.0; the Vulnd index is -2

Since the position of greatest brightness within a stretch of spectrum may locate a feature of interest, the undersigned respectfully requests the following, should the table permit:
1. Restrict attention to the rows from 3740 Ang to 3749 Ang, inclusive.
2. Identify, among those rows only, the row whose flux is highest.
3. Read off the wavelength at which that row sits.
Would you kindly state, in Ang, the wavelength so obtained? 3741.0 Ang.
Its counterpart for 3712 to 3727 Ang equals 3717.0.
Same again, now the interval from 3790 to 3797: 3792.0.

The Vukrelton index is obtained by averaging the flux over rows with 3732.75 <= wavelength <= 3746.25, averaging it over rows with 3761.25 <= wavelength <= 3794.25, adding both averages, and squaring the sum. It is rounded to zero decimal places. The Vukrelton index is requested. 387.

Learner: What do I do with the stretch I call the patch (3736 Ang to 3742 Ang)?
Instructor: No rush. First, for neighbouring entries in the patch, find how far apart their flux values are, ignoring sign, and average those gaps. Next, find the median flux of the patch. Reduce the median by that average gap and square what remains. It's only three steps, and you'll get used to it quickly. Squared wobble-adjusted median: 37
